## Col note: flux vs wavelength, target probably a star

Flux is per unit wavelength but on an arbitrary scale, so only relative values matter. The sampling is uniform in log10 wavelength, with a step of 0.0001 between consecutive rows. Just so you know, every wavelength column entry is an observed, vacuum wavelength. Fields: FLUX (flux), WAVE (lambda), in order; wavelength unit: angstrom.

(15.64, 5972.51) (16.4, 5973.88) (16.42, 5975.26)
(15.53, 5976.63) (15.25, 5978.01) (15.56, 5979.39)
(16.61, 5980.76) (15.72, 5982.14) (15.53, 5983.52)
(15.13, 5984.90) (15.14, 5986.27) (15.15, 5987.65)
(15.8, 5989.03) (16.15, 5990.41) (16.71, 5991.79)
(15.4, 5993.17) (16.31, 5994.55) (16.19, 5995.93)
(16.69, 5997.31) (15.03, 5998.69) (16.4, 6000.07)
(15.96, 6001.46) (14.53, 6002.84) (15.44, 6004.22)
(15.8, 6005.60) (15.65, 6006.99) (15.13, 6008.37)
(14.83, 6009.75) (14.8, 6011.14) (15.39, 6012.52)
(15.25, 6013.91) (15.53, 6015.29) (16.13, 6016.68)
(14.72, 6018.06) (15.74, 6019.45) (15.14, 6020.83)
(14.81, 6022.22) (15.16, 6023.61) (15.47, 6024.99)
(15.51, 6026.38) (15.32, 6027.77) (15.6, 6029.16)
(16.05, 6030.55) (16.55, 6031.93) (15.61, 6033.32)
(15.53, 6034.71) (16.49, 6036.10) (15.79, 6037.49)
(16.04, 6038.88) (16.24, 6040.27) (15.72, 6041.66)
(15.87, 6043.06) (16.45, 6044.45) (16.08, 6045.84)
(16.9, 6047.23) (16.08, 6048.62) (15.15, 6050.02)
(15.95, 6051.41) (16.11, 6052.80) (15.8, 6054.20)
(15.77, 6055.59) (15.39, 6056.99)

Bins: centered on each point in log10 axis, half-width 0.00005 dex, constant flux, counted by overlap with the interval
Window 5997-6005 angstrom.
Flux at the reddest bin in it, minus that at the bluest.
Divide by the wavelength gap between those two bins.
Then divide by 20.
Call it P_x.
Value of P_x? -0.009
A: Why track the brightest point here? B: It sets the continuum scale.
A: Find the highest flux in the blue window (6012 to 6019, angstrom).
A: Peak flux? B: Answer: 16.13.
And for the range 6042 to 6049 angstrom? 16.9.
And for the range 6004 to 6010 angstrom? 15.8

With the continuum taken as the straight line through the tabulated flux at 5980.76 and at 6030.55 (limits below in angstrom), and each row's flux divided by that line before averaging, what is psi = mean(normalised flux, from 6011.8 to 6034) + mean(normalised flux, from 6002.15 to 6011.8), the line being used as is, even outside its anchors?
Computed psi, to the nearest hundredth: 1.89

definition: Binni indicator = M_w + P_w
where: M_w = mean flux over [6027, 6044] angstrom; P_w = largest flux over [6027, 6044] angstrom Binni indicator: 32.5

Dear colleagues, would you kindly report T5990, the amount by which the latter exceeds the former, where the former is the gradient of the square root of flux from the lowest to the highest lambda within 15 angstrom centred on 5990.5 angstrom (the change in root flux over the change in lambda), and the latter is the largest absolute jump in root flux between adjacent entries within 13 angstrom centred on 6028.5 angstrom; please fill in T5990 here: 0.11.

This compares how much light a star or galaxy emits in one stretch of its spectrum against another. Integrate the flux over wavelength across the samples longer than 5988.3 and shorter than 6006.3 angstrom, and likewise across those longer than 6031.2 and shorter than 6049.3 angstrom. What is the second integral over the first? 1.02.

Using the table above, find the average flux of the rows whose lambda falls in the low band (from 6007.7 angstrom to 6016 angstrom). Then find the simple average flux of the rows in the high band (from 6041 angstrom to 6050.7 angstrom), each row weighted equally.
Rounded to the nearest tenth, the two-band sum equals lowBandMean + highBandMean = 31.2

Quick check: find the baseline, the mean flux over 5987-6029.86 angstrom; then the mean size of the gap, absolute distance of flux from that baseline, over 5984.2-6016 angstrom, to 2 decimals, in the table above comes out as 0.50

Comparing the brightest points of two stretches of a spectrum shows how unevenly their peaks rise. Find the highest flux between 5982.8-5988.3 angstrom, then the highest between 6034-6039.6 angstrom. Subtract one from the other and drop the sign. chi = 0.96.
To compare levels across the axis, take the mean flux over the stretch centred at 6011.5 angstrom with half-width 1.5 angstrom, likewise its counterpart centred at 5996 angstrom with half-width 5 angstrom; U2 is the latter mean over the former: 1.07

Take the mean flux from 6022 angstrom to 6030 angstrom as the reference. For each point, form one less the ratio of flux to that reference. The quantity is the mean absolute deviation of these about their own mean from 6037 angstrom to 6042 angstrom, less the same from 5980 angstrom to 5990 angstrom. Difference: -0.013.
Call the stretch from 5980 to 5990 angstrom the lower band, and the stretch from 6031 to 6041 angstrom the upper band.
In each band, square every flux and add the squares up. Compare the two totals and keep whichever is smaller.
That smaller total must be 1701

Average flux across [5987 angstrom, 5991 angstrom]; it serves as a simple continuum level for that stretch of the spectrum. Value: 15.7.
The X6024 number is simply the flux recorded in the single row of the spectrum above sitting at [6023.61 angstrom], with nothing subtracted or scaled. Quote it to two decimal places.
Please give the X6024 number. 15.16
